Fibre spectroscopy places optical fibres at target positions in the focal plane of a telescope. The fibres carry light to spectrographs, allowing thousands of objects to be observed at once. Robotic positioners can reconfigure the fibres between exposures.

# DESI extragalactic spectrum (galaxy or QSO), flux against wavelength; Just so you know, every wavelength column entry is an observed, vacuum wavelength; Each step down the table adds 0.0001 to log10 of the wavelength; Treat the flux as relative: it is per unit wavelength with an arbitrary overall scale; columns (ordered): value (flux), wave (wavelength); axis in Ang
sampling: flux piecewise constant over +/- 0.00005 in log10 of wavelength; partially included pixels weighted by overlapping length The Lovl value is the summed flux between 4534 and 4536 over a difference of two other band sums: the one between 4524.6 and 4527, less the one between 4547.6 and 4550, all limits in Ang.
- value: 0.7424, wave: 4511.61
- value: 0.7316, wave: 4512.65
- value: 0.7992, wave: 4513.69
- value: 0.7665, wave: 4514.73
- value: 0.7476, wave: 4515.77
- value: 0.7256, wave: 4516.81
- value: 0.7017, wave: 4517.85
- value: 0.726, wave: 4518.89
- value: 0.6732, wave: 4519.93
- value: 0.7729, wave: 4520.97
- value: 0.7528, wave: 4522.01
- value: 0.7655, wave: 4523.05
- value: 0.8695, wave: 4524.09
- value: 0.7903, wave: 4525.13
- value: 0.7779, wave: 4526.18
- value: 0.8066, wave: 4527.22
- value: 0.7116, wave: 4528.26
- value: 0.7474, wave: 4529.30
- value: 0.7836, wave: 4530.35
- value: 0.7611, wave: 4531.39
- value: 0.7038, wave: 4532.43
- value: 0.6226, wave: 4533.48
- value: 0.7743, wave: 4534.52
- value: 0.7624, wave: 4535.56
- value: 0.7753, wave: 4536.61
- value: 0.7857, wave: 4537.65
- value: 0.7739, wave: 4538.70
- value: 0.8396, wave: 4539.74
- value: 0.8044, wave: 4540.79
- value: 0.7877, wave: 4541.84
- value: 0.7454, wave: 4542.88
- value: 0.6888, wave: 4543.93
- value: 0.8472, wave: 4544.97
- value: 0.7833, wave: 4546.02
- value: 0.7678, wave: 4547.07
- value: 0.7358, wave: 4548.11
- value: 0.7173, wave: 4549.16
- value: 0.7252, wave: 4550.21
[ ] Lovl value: 13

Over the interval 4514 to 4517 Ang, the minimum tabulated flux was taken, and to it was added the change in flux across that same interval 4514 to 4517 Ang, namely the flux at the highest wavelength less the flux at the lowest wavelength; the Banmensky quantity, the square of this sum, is 0.469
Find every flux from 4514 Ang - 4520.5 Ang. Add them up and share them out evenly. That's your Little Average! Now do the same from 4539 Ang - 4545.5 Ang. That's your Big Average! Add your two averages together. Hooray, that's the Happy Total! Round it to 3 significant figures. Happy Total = 1.51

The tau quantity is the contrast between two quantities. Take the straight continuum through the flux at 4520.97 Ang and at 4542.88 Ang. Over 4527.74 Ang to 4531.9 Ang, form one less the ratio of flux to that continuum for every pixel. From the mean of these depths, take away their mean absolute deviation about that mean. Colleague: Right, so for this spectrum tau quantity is -0.016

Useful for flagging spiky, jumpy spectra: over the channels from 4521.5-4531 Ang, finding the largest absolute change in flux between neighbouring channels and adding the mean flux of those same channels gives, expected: 0.88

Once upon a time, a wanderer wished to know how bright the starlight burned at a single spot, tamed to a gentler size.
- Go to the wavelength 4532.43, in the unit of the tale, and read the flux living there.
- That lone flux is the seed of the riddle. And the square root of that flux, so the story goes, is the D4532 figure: 0.839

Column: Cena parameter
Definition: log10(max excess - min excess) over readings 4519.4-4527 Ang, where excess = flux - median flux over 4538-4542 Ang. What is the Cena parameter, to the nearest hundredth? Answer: -0.71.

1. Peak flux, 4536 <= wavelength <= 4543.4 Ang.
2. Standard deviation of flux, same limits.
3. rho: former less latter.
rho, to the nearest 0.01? 0.81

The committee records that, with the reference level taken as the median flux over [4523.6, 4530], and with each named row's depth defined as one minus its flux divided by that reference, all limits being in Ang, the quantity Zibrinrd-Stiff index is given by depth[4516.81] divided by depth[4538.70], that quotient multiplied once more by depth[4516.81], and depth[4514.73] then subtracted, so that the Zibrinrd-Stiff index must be 0.41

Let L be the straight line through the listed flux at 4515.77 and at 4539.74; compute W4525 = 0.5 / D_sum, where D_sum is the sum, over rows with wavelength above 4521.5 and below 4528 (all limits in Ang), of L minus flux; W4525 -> -6.8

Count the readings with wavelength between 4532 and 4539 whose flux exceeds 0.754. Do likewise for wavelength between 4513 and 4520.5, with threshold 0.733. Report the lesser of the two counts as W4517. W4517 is 3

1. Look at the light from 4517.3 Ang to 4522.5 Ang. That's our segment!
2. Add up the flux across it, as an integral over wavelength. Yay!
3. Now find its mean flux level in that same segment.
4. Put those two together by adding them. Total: 4.5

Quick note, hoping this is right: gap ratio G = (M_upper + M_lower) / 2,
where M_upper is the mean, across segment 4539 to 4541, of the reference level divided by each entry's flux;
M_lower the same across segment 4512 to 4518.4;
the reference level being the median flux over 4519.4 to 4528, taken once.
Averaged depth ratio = 0.99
